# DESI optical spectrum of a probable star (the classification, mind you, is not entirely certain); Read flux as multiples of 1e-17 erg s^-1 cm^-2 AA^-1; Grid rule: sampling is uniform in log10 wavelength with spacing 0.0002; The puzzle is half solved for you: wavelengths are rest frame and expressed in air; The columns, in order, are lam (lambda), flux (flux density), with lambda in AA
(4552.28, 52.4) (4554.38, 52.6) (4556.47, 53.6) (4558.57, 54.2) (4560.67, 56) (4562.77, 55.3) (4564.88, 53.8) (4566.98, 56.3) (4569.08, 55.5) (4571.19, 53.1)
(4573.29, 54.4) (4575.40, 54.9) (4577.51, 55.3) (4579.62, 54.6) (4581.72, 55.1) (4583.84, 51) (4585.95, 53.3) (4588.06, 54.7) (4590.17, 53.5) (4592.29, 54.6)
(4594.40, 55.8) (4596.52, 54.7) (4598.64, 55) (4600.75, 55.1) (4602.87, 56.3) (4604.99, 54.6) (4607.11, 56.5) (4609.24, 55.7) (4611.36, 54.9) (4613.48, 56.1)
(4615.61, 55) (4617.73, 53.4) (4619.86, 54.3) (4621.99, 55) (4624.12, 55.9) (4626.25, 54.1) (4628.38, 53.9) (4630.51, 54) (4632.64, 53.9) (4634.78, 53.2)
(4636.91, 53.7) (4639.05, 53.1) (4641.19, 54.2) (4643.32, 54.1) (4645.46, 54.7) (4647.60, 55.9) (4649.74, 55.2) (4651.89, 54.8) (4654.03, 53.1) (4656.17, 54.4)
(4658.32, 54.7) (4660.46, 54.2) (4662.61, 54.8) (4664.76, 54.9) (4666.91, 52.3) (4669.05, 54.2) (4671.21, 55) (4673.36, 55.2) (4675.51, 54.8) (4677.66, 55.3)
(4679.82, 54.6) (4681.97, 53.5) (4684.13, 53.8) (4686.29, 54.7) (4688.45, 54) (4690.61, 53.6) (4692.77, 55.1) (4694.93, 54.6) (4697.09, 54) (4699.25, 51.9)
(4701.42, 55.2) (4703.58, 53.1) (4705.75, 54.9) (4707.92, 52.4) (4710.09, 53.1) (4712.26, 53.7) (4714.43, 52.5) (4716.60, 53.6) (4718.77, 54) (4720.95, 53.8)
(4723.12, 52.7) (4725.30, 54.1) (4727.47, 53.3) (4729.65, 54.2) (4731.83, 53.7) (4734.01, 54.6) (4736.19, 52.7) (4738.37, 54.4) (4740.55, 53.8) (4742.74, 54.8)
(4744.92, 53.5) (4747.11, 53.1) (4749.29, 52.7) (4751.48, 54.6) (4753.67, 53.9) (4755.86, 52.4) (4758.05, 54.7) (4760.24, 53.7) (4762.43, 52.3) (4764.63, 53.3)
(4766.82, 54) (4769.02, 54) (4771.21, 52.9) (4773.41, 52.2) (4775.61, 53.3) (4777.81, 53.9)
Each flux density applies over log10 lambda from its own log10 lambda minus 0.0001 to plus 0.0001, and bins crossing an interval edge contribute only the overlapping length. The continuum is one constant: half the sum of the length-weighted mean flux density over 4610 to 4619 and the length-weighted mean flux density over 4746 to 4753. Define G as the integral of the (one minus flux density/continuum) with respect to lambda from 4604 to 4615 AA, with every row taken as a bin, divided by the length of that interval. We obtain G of -0.025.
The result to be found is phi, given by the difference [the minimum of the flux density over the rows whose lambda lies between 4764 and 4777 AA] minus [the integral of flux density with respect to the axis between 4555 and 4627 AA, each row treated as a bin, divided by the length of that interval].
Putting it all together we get -2.5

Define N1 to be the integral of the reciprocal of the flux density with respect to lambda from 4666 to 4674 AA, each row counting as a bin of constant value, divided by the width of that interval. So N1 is 0.0185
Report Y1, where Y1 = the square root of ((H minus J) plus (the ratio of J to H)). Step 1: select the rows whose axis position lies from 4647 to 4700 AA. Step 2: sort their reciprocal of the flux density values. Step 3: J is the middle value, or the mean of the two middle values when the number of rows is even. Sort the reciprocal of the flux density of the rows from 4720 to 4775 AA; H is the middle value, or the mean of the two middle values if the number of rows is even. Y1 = 0.99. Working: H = 0.0186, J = 0.0183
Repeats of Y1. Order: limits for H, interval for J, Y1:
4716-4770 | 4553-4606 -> 0.99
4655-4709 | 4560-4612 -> 1.00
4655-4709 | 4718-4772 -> 1.01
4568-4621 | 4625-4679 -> 1.01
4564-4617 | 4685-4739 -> 1.01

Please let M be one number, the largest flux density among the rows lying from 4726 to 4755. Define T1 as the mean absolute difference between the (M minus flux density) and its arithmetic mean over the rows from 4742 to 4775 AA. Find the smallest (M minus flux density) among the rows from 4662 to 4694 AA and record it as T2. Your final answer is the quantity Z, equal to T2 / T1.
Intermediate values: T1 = 0.72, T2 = -0.5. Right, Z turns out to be -0.7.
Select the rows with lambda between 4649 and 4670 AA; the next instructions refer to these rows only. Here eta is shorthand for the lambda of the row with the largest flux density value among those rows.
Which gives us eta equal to 4649.74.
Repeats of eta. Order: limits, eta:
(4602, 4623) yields 4607.11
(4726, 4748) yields 4742.74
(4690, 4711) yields 4701.42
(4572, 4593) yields 4577.51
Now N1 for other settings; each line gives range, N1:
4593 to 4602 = 0.0181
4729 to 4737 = 0.0186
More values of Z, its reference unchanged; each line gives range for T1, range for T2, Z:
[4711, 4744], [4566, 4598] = -2.9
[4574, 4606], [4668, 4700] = -0.6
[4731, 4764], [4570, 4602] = -1.4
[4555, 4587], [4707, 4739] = 0.2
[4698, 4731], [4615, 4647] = -1.5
